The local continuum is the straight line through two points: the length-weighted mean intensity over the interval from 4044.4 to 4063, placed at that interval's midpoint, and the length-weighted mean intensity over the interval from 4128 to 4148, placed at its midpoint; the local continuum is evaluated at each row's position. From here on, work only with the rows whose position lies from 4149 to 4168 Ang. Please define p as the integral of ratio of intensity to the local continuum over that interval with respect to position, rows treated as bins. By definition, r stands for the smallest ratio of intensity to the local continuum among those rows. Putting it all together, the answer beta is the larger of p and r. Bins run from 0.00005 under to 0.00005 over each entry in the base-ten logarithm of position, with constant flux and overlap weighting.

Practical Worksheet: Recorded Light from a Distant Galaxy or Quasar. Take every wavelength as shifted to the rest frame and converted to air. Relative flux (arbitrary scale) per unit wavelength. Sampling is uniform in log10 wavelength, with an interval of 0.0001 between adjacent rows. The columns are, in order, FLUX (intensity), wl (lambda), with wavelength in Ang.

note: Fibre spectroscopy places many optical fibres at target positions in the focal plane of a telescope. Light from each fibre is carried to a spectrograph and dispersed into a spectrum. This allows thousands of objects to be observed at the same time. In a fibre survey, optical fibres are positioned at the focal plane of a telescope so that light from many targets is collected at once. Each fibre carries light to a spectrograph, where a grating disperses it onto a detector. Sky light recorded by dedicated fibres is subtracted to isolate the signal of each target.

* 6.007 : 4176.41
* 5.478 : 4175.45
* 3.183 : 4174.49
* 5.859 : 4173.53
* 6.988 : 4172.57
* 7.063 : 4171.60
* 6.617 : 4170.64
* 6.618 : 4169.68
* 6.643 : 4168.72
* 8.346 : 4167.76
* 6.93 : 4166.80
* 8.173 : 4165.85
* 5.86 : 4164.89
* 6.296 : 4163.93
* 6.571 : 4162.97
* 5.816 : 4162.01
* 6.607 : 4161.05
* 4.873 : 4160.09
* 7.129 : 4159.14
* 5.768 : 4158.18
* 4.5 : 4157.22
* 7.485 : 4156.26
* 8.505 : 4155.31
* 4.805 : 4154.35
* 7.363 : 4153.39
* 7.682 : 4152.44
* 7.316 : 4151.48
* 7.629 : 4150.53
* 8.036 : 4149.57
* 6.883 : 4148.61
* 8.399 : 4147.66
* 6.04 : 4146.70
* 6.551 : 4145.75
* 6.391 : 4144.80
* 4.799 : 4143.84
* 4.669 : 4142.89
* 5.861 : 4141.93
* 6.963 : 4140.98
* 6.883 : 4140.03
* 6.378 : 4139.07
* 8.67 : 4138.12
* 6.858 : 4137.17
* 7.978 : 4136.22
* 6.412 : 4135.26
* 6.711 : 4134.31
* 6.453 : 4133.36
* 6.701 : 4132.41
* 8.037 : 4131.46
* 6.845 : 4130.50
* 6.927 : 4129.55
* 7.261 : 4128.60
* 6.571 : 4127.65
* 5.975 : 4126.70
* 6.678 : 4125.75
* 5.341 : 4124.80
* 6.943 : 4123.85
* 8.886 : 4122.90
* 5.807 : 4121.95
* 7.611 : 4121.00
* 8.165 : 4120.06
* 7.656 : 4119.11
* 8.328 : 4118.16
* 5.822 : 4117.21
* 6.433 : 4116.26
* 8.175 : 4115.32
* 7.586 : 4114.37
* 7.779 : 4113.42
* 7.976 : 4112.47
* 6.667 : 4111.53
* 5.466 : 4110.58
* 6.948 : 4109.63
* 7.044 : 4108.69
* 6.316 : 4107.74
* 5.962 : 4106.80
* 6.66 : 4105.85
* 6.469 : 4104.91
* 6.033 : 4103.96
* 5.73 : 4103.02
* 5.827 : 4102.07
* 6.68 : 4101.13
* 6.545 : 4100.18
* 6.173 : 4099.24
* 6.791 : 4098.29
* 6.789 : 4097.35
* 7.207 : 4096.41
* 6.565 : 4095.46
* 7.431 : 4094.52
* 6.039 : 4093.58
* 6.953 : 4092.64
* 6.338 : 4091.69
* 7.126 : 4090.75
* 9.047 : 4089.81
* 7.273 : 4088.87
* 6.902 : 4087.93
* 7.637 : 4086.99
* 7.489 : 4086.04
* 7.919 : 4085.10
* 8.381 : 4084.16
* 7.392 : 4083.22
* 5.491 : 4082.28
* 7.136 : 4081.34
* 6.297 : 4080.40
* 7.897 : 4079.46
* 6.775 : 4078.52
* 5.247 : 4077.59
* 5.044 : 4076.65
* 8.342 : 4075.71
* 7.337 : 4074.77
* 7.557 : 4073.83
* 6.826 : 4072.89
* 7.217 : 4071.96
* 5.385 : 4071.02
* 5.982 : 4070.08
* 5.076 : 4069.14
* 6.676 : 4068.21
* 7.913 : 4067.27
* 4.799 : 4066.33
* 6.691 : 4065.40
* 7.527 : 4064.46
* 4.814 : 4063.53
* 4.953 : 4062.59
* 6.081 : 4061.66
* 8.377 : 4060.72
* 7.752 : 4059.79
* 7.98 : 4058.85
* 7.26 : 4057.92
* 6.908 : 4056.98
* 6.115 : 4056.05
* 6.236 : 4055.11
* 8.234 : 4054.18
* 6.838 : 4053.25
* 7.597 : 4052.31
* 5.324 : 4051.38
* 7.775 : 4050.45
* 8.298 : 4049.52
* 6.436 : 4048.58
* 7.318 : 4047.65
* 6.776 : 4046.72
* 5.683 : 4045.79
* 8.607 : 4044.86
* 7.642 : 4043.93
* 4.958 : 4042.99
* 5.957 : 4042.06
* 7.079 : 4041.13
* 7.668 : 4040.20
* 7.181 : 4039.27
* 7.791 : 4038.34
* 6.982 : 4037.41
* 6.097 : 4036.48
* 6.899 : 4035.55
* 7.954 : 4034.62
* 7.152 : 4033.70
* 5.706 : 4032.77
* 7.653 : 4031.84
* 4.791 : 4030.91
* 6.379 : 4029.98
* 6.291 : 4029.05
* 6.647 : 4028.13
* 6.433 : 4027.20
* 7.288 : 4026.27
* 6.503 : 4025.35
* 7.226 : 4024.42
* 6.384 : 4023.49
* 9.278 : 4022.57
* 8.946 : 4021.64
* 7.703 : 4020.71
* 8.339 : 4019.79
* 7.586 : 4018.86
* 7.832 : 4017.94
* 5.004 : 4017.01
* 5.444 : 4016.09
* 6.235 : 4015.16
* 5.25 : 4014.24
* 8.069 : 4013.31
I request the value 19.3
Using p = 19.3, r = 0.675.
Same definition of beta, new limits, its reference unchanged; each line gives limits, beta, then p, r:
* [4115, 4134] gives 19.7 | 19.7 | 0.787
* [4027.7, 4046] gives 17.5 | 17.5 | 0.673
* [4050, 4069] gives 18.3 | 18.3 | 0.687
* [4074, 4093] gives 19.5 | 19.5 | 0.725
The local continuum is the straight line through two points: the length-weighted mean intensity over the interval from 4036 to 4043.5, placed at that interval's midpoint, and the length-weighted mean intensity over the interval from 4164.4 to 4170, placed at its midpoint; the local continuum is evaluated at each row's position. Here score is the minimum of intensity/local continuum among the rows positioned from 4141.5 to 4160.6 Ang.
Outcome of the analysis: 0.64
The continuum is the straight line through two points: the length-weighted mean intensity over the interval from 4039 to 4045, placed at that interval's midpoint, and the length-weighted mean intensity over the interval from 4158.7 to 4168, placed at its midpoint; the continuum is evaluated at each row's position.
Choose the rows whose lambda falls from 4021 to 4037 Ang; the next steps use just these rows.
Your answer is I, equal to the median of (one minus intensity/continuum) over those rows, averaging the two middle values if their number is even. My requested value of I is 0.043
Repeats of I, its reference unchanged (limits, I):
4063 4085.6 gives 0.005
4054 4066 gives -0.004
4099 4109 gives 0.065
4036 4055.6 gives -0.023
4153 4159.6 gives -0.075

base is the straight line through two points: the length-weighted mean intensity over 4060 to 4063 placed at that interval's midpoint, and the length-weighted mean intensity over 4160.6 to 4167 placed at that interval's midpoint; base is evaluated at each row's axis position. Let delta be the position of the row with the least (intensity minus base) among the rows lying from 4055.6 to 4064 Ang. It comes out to 4063.53 Ang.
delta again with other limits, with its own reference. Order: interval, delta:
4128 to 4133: 4132.41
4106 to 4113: 4110.58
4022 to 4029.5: 4029.05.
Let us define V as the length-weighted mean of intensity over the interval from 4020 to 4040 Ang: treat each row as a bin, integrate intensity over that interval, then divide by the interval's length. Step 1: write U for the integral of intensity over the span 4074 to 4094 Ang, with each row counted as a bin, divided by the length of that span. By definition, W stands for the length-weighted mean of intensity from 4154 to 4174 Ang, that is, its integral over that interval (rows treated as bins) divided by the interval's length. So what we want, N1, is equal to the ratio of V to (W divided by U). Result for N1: 7.6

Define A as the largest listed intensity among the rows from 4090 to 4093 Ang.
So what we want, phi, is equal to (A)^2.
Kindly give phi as 51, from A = 7.126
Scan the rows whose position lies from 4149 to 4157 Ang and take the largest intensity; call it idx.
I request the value 8.505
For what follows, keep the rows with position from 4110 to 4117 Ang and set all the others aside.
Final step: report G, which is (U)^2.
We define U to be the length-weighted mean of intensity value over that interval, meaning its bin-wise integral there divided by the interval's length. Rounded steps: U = 7.10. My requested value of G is 50.4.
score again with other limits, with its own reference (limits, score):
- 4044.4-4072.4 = 0.71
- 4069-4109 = 0.74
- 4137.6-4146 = 0.66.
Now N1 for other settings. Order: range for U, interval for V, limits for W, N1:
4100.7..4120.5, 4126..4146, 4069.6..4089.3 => 6.6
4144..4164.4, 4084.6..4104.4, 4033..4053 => 6.6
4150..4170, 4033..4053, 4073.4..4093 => 6.6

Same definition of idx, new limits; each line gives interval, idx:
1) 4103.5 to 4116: 8.175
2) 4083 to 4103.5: 9.047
